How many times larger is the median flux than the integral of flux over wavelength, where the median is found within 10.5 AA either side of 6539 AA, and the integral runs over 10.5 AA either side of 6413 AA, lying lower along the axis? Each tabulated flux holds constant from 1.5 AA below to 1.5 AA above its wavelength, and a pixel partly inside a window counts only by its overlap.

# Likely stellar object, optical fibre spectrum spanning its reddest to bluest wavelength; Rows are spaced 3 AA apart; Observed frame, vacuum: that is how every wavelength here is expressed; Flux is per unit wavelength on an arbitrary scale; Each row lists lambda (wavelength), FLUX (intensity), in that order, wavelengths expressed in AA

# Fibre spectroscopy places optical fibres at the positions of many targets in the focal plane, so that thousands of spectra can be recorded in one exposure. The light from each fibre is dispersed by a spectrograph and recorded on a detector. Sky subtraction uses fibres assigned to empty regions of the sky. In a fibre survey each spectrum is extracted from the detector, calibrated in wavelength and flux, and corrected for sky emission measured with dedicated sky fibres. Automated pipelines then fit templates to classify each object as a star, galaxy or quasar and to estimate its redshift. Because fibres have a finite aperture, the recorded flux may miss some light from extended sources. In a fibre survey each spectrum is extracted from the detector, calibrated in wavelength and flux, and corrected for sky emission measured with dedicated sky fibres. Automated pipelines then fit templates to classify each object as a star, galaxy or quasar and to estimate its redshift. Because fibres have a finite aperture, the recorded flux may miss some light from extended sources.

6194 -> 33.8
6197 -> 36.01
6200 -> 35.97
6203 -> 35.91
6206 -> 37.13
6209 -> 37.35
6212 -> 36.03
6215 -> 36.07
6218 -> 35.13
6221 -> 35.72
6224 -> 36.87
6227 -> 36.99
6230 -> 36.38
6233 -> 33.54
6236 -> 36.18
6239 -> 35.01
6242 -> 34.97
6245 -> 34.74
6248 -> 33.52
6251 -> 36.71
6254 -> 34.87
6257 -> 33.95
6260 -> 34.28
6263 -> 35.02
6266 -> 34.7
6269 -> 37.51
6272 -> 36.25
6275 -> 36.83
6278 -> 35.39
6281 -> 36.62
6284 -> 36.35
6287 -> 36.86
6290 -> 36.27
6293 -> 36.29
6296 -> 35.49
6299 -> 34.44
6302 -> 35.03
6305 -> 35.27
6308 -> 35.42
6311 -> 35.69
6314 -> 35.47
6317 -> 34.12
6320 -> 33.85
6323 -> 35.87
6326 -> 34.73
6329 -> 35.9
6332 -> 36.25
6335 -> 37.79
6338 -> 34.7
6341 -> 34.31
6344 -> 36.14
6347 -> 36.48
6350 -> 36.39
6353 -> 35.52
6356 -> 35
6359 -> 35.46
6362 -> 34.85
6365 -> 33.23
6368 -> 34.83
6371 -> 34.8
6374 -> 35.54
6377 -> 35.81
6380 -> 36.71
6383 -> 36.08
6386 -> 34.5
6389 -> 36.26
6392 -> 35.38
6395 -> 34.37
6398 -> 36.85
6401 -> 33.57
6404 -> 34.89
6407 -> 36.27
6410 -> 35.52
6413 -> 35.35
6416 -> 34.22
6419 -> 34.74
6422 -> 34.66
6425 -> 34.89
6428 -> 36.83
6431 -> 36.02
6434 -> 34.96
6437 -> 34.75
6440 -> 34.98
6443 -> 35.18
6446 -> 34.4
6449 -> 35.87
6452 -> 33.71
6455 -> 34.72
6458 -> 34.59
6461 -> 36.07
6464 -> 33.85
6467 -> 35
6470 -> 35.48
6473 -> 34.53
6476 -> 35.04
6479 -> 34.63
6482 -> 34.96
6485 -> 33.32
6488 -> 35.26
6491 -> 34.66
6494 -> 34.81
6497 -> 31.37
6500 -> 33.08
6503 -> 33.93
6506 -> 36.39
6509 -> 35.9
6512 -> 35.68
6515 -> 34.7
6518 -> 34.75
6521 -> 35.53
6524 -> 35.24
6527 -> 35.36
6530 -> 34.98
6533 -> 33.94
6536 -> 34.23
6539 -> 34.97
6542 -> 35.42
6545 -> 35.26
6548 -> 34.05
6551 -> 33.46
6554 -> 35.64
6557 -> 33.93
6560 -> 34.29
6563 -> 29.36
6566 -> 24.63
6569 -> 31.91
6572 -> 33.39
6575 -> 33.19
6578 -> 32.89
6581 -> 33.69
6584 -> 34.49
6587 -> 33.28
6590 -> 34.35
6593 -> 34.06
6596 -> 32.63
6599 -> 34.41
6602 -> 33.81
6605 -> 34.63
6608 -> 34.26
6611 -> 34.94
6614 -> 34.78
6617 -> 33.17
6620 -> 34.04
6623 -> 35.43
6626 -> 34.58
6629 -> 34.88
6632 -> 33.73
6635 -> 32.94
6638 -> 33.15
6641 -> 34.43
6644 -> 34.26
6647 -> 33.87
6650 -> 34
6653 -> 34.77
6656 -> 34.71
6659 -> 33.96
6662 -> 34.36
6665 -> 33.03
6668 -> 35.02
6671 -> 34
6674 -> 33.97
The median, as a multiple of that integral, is 0.0475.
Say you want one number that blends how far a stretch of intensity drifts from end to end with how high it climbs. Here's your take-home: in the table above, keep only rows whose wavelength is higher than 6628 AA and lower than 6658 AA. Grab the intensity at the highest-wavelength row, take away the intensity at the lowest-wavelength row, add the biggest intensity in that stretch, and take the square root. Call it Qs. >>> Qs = 5.89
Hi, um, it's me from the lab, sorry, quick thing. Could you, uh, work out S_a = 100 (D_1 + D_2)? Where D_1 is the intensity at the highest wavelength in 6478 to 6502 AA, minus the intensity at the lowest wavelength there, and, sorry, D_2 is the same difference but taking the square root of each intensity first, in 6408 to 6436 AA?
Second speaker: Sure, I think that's -160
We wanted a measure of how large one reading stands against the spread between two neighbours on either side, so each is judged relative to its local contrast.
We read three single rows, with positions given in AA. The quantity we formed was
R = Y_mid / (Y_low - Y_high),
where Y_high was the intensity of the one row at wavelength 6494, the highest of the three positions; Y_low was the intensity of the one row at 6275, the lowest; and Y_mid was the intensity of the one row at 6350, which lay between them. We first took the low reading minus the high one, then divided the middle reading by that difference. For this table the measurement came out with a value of 18.0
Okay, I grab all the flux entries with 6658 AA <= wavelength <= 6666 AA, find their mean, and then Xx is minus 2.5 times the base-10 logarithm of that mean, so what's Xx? -3.82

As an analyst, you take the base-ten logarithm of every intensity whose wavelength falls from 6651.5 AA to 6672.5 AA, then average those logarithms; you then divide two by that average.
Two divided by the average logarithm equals 1.303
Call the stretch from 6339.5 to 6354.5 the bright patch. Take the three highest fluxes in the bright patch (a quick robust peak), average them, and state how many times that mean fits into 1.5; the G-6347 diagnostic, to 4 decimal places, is 0.0413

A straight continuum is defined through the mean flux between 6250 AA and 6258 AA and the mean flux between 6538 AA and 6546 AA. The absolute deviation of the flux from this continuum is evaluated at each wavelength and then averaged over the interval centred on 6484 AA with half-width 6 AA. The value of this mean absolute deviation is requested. 0.69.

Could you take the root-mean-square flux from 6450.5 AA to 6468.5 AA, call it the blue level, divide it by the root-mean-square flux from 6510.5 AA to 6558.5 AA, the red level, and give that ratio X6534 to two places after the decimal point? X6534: 1.00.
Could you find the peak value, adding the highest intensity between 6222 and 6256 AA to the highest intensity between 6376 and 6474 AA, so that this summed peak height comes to 73.8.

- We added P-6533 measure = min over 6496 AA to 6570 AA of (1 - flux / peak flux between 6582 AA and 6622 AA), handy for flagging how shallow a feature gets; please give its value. -0.041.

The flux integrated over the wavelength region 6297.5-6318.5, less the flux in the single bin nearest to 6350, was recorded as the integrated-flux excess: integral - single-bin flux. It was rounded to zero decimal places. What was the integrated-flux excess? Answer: 700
